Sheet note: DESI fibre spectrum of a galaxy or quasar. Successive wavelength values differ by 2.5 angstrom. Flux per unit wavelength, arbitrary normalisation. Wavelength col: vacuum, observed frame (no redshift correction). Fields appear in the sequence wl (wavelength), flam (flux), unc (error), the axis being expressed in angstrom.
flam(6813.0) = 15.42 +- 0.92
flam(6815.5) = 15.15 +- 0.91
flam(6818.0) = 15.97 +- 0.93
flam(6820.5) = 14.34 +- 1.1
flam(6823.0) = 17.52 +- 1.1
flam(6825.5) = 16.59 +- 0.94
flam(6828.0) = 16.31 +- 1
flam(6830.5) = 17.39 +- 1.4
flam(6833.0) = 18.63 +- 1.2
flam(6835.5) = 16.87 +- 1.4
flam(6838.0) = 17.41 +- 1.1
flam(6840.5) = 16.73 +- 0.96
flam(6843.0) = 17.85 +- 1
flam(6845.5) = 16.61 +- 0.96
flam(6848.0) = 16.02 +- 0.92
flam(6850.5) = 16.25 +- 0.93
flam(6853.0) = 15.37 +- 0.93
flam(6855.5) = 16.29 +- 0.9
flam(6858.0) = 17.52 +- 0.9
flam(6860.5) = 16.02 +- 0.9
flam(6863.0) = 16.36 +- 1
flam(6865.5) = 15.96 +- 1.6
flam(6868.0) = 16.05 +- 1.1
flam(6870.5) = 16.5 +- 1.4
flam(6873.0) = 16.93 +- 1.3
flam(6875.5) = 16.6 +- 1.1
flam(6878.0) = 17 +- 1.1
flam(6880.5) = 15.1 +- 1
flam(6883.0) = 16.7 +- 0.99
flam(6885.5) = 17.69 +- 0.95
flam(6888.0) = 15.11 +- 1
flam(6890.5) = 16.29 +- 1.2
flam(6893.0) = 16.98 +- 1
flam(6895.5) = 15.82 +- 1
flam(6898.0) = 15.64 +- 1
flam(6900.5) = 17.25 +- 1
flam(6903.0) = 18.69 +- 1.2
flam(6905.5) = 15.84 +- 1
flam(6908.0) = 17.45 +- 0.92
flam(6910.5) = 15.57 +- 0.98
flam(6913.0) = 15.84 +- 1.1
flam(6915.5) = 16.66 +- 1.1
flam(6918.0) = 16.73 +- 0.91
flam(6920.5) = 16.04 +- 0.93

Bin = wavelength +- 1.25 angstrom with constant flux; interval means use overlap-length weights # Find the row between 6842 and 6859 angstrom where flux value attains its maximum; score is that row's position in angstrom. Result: 6843.0 angstrom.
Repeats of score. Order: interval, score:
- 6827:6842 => 6833.0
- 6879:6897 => 6885.5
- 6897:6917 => 6903.0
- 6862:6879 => 6878.0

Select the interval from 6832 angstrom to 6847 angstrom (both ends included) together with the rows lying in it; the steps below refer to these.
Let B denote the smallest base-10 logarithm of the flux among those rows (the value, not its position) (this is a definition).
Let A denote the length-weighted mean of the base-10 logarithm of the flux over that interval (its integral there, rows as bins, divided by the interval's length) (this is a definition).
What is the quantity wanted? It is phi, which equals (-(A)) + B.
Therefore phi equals -0.017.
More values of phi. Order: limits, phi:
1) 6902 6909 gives -0.037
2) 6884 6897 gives -0.034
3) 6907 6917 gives -0.021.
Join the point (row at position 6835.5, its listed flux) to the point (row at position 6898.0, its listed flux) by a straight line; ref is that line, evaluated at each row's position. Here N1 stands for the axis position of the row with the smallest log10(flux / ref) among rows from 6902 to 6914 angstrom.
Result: 6910.5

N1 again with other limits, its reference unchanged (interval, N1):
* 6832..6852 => 6848.0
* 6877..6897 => 6880.5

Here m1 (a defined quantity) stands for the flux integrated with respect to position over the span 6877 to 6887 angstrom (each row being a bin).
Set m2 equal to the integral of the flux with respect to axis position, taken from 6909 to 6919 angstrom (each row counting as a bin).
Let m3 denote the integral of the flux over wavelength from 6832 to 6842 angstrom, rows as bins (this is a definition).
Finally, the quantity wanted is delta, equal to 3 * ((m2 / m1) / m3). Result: 0.0169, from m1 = 166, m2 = 162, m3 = 174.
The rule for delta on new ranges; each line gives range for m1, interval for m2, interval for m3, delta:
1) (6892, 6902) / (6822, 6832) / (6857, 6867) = 0.0188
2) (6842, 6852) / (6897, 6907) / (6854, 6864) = 0.0185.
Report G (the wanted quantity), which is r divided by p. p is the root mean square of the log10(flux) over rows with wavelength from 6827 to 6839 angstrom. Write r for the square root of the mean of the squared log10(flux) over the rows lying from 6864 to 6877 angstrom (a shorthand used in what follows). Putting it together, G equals 0.98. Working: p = 1.24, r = 1.21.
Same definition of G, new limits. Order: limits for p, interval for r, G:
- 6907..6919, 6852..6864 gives 1.00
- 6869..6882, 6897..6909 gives 1.01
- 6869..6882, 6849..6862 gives 1.00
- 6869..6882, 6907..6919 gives 1.00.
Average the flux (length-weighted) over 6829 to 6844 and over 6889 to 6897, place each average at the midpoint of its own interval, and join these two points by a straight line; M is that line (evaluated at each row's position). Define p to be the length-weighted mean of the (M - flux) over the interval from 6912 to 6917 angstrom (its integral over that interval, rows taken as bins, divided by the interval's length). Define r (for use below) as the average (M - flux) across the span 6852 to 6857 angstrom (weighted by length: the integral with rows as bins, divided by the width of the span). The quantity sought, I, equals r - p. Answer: 1.6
